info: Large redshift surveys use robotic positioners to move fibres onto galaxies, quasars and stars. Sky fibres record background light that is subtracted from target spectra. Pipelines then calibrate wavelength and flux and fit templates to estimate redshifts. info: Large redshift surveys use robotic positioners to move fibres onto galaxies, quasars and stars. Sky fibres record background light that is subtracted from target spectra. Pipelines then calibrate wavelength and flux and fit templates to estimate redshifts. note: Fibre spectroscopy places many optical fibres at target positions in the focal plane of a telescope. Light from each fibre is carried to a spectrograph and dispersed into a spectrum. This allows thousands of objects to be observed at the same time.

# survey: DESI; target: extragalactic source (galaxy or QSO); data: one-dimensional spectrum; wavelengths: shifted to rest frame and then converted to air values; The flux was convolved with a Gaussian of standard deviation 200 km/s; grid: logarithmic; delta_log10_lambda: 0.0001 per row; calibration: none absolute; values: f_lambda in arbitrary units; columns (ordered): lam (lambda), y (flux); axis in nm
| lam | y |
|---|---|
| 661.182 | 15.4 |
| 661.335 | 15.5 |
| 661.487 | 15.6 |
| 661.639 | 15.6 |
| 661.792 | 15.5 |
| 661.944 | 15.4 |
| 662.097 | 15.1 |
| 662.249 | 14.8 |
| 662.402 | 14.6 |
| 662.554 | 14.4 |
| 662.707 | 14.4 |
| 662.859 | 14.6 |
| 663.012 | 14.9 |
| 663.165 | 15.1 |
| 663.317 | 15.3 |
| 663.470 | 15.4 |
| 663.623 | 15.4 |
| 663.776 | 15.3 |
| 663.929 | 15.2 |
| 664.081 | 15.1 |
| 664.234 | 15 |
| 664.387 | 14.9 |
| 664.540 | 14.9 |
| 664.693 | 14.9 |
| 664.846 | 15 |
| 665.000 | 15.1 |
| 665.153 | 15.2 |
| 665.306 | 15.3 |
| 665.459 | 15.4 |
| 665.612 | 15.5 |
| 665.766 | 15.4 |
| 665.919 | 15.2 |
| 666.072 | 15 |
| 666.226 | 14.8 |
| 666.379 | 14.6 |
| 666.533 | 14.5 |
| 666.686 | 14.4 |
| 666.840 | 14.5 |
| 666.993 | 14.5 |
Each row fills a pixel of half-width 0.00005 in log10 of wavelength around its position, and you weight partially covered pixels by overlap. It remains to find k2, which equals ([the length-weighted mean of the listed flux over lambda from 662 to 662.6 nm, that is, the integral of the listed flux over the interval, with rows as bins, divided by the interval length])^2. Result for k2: 218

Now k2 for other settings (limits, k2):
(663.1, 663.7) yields 234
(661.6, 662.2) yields 236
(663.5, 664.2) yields 233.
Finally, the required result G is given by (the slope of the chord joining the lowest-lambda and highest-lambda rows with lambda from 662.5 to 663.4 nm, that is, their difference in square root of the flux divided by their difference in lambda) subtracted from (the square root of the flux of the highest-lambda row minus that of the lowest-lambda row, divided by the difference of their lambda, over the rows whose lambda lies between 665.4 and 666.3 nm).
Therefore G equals -0.25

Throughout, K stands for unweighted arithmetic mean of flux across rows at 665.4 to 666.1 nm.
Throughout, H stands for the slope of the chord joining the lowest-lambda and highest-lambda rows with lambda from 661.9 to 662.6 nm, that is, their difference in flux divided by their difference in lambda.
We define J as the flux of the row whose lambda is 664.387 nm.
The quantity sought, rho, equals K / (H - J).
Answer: -0.925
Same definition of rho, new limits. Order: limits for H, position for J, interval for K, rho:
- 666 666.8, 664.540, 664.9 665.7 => -0.964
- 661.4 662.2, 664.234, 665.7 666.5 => -0.948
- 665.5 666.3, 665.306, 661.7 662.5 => -0.917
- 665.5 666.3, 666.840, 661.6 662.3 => -0.977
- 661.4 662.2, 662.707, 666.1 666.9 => -0.957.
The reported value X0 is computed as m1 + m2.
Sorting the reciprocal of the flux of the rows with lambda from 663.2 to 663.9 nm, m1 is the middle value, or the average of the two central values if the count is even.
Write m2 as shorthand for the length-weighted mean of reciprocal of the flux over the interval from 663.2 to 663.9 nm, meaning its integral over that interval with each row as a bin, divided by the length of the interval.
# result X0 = 0.130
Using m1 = 0.0651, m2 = 0.0652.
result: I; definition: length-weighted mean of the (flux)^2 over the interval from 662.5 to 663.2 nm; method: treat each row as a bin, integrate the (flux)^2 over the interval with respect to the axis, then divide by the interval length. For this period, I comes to 215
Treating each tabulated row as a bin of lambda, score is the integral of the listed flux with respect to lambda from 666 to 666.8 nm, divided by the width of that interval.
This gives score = 14.6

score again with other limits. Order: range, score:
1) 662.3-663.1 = 14.6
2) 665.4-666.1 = 15.3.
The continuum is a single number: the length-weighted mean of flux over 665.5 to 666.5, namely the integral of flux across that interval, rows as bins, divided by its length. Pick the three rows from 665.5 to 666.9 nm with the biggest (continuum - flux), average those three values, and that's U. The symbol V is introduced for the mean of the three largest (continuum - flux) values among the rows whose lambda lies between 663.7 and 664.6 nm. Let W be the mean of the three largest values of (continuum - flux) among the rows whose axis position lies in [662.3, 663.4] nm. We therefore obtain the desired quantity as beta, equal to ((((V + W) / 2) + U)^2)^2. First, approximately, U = 0.59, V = 0.1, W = 0.59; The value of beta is 0.83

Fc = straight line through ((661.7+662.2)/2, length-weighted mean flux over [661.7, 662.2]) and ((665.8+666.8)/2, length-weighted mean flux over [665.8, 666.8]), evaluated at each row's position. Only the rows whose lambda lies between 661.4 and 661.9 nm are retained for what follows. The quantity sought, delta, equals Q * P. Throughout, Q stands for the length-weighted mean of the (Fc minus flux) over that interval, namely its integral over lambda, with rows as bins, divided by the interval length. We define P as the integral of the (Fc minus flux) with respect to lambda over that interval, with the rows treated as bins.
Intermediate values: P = -0.1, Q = -0.22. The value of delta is 0.02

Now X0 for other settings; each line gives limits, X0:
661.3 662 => 0.129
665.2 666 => 0.130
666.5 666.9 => 0.138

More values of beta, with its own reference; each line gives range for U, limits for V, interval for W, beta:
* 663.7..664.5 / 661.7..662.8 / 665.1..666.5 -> 0.06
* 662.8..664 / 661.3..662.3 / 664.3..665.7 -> 0.00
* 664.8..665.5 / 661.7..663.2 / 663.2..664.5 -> 0.01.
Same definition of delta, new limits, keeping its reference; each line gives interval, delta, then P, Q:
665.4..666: 0.17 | -0.3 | -0.53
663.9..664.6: 0.00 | 0.0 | 0.01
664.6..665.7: 0.09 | -0.3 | -0.29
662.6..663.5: 0.06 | 0.2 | 0.26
